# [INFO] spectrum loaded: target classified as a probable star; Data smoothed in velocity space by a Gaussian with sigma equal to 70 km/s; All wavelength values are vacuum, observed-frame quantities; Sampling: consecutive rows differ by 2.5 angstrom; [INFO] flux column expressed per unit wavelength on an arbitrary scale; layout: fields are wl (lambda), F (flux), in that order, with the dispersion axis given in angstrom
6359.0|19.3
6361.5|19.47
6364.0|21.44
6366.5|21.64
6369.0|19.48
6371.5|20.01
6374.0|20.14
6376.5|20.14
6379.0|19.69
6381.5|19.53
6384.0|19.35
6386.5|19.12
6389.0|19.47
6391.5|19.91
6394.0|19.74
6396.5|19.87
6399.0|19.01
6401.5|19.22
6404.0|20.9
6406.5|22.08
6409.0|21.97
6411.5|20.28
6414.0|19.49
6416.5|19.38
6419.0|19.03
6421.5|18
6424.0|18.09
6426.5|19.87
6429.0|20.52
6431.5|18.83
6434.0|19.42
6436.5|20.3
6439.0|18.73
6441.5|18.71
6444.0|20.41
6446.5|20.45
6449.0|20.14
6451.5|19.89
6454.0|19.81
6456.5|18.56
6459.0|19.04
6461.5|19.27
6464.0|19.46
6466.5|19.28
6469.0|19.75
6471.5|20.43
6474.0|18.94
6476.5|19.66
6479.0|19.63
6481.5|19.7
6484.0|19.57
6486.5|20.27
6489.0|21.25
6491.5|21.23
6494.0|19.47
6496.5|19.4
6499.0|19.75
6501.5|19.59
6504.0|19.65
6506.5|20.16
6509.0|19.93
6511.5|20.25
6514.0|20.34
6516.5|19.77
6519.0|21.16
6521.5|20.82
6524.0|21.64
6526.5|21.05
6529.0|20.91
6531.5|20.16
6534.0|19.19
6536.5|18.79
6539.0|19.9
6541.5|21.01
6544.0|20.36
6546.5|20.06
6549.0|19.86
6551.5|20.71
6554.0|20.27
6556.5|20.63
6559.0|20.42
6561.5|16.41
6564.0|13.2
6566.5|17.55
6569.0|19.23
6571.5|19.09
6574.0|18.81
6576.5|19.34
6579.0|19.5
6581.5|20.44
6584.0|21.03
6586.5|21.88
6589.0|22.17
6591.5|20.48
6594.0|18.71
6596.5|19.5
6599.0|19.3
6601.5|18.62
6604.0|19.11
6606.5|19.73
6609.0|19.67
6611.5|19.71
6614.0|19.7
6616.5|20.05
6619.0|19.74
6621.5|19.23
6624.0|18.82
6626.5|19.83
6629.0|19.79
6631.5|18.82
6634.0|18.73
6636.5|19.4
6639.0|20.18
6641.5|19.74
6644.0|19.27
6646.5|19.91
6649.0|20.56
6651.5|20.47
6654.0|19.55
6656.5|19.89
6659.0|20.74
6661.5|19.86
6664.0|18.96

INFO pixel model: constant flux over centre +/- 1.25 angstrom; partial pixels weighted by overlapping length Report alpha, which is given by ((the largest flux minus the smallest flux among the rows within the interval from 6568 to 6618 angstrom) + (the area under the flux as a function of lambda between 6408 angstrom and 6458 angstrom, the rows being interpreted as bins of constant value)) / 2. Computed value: 491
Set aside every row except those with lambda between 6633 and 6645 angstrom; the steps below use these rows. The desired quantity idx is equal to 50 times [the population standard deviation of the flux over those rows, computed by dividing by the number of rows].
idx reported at 24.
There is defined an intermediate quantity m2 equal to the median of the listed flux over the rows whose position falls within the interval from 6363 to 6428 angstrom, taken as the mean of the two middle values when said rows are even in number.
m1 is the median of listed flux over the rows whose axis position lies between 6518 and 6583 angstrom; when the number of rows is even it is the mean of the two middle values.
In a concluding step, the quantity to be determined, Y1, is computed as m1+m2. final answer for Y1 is 39.8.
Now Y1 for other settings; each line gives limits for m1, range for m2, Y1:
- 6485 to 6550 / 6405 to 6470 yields 39.6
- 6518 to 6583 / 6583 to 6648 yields 39.8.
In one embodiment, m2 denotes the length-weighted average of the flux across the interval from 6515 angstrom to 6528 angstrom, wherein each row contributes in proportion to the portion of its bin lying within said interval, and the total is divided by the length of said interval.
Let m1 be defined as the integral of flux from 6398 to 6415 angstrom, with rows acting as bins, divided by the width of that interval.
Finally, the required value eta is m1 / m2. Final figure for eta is 0.98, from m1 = 20.5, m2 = 20.9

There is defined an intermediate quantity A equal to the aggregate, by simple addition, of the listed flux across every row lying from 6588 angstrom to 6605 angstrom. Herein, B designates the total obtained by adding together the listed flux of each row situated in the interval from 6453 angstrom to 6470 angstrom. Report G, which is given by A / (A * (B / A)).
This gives 1.02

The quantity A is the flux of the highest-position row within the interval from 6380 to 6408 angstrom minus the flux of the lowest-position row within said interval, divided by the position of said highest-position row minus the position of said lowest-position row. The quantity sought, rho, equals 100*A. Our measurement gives 10.2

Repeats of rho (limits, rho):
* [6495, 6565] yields -9.2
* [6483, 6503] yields 0.1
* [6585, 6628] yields -5.1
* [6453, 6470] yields -0.4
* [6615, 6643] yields -1.2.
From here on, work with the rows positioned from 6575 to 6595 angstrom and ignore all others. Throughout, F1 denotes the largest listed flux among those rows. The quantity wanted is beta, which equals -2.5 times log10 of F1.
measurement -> -3.36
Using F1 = 22.17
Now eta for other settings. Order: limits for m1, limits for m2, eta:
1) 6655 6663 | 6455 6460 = 1.07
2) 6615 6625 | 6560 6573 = 1.13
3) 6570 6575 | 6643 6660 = 0.95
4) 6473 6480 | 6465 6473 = 0.98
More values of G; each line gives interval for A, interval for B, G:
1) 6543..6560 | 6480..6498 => 1.01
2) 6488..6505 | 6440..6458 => 1.02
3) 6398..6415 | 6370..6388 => 1.04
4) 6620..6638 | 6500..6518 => 0.96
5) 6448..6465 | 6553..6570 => 1.07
